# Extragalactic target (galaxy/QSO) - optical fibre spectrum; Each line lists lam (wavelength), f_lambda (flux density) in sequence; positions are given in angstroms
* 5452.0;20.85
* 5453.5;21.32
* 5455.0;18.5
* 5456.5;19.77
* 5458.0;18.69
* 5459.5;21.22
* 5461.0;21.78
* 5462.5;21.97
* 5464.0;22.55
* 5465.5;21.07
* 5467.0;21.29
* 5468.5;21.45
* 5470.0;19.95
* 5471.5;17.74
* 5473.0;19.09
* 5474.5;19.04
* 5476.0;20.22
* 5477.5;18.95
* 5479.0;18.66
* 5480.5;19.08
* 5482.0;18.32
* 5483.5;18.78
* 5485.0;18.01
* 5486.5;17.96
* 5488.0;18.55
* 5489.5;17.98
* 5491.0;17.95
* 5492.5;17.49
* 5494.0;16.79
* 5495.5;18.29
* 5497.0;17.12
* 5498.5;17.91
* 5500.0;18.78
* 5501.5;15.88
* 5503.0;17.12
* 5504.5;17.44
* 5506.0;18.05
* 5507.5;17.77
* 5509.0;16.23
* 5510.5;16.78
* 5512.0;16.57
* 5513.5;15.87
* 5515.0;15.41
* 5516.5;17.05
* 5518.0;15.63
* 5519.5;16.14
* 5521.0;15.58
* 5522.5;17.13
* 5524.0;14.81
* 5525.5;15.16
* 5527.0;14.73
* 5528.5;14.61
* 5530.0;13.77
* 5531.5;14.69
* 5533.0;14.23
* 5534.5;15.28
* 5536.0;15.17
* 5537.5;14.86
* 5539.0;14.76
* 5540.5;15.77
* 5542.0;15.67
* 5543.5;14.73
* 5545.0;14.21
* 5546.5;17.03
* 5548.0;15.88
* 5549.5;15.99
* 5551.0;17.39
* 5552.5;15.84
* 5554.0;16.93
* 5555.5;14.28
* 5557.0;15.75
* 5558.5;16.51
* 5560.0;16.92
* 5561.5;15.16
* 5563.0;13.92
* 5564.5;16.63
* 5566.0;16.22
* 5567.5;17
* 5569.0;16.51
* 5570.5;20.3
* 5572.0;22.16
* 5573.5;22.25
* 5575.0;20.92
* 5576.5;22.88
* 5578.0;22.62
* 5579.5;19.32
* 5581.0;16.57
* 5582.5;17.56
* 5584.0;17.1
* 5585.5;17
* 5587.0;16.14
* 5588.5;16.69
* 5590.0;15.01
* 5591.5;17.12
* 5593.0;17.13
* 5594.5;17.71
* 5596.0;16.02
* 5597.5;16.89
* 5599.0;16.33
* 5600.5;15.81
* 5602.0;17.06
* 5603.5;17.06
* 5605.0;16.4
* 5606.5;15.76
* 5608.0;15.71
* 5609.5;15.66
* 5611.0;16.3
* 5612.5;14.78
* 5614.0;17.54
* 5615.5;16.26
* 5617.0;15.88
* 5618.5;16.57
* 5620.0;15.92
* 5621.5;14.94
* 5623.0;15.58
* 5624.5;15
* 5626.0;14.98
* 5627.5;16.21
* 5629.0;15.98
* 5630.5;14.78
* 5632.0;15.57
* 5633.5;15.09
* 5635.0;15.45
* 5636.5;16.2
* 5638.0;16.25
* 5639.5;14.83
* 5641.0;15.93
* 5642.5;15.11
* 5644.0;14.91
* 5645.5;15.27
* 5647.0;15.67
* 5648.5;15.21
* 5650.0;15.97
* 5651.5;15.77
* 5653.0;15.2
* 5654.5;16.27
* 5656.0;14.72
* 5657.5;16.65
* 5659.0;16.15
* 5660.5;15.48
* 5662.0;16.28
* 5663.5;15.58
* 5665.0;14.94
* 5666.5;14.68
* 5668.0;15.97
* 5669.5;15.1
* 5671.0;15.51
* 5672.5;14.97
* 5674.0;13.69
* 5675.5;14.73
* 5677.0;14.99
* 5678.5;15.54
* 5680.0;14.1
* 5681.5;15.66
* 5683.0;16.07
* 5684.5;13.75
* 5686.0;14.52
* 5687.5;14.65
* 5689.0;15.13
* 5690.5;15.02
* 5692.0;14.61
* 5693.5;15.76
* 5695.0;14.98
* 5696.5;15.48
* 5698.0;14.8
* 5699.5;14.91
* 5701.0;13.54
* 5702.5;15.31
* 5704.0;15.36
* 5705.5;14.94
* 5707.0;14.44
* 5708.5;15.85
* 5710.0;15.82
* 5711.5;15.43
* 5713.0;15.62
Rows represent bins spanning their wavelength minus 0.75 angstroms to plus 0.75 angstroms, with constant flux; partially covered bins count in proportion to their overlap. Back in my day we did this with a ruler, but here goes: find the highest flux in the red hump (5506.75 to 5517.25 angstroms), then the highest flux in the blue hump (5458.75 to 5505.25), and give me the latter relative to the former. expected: 1.27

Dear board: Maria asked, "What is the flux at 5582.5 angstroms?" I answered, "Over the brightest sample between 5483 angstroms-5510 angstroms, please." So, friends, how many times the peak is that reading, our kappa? 0.94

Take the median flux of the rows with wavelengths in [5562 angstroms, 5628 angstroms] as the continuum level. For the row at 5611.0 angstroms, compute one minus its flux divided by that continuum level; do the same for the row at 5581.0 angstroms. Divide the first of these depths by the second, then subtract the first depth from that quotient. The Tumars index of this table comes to -8.0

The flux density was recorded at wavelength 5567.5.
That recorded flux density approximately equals 17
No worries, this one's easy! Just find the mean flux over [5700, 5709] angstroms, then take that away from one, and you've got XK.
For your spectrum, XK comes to -13.9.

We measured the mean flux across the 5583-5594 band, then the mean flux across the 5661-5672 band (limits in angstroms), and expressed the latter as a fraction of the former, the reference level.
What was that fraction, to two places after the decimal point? 0.93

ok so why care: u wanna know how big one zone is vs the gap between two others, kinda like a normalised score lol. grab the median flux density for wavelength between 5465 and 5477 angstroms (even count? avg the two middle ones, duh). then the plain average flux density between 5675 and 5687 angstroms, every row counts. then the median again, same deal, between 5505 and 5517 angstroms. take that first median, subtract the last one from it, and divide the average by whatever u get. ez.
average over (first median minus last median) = 4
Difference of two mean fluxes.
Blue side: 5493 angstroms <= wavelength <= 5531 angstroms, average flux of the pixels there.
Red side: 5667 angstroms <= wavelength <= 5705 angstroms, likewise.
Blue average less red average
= 1.5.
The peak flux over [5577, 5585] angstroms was 22.62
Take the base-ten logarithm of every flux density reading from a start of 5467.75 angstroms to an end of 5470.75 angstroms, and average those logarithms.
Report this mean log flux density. 1.32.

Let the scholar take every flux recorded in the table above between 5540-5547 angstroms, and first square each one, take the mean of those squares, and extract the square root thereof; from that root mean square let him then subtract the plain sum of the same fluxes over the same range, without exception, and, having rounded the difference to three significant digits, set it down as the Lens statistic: -61.9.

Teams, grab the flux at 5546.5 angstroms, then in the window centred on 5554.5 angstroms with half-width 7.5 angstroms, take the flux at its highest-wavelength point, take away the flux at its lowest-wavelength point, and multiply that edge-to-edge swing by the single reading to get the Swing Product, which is -12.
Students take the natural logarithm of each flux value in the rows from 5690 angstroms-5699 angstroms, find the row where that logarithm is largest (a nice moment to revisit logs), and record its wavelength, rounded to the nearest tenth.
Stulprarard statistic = 5693.5 angstroms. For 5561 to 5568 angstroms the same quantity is 5567.5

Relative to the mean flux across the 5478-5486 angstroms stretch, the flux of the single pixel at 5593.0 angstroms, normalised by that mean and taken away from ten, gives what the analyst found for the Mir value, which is 9.08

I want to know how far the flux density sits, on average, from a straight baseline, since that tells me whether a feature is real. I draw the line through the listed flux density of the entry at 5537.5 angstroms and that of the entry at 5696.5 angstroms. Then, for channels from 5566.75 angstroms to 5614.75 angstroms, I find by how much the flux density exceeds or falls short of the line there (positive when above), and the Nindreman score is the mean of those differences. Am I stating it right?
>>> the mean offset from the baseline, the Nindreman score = 2.5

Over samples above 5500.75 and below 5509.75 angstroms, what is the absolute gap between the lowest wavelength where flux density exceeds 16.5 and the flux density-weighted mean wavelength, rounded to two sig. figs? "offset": 2.3 angstroms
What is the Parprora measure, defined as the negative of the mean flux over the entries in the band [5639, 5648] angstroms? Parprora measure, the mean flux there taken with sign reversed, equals -15.3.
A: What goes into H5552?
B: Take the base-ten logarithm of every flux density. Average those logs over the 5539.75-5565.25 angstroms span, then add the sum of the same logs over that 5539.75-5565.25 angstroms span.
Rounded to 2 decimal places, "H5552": 21.56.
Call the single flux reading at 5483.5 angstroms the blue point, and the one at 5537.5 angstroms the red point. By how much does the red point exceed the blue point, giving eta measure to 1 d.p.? -3.9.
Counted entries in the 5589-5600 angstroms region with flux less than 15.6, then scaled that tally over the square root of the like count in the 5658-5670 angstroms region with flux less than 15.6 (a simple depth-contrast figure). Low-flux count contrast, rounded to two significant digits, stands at 0.45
